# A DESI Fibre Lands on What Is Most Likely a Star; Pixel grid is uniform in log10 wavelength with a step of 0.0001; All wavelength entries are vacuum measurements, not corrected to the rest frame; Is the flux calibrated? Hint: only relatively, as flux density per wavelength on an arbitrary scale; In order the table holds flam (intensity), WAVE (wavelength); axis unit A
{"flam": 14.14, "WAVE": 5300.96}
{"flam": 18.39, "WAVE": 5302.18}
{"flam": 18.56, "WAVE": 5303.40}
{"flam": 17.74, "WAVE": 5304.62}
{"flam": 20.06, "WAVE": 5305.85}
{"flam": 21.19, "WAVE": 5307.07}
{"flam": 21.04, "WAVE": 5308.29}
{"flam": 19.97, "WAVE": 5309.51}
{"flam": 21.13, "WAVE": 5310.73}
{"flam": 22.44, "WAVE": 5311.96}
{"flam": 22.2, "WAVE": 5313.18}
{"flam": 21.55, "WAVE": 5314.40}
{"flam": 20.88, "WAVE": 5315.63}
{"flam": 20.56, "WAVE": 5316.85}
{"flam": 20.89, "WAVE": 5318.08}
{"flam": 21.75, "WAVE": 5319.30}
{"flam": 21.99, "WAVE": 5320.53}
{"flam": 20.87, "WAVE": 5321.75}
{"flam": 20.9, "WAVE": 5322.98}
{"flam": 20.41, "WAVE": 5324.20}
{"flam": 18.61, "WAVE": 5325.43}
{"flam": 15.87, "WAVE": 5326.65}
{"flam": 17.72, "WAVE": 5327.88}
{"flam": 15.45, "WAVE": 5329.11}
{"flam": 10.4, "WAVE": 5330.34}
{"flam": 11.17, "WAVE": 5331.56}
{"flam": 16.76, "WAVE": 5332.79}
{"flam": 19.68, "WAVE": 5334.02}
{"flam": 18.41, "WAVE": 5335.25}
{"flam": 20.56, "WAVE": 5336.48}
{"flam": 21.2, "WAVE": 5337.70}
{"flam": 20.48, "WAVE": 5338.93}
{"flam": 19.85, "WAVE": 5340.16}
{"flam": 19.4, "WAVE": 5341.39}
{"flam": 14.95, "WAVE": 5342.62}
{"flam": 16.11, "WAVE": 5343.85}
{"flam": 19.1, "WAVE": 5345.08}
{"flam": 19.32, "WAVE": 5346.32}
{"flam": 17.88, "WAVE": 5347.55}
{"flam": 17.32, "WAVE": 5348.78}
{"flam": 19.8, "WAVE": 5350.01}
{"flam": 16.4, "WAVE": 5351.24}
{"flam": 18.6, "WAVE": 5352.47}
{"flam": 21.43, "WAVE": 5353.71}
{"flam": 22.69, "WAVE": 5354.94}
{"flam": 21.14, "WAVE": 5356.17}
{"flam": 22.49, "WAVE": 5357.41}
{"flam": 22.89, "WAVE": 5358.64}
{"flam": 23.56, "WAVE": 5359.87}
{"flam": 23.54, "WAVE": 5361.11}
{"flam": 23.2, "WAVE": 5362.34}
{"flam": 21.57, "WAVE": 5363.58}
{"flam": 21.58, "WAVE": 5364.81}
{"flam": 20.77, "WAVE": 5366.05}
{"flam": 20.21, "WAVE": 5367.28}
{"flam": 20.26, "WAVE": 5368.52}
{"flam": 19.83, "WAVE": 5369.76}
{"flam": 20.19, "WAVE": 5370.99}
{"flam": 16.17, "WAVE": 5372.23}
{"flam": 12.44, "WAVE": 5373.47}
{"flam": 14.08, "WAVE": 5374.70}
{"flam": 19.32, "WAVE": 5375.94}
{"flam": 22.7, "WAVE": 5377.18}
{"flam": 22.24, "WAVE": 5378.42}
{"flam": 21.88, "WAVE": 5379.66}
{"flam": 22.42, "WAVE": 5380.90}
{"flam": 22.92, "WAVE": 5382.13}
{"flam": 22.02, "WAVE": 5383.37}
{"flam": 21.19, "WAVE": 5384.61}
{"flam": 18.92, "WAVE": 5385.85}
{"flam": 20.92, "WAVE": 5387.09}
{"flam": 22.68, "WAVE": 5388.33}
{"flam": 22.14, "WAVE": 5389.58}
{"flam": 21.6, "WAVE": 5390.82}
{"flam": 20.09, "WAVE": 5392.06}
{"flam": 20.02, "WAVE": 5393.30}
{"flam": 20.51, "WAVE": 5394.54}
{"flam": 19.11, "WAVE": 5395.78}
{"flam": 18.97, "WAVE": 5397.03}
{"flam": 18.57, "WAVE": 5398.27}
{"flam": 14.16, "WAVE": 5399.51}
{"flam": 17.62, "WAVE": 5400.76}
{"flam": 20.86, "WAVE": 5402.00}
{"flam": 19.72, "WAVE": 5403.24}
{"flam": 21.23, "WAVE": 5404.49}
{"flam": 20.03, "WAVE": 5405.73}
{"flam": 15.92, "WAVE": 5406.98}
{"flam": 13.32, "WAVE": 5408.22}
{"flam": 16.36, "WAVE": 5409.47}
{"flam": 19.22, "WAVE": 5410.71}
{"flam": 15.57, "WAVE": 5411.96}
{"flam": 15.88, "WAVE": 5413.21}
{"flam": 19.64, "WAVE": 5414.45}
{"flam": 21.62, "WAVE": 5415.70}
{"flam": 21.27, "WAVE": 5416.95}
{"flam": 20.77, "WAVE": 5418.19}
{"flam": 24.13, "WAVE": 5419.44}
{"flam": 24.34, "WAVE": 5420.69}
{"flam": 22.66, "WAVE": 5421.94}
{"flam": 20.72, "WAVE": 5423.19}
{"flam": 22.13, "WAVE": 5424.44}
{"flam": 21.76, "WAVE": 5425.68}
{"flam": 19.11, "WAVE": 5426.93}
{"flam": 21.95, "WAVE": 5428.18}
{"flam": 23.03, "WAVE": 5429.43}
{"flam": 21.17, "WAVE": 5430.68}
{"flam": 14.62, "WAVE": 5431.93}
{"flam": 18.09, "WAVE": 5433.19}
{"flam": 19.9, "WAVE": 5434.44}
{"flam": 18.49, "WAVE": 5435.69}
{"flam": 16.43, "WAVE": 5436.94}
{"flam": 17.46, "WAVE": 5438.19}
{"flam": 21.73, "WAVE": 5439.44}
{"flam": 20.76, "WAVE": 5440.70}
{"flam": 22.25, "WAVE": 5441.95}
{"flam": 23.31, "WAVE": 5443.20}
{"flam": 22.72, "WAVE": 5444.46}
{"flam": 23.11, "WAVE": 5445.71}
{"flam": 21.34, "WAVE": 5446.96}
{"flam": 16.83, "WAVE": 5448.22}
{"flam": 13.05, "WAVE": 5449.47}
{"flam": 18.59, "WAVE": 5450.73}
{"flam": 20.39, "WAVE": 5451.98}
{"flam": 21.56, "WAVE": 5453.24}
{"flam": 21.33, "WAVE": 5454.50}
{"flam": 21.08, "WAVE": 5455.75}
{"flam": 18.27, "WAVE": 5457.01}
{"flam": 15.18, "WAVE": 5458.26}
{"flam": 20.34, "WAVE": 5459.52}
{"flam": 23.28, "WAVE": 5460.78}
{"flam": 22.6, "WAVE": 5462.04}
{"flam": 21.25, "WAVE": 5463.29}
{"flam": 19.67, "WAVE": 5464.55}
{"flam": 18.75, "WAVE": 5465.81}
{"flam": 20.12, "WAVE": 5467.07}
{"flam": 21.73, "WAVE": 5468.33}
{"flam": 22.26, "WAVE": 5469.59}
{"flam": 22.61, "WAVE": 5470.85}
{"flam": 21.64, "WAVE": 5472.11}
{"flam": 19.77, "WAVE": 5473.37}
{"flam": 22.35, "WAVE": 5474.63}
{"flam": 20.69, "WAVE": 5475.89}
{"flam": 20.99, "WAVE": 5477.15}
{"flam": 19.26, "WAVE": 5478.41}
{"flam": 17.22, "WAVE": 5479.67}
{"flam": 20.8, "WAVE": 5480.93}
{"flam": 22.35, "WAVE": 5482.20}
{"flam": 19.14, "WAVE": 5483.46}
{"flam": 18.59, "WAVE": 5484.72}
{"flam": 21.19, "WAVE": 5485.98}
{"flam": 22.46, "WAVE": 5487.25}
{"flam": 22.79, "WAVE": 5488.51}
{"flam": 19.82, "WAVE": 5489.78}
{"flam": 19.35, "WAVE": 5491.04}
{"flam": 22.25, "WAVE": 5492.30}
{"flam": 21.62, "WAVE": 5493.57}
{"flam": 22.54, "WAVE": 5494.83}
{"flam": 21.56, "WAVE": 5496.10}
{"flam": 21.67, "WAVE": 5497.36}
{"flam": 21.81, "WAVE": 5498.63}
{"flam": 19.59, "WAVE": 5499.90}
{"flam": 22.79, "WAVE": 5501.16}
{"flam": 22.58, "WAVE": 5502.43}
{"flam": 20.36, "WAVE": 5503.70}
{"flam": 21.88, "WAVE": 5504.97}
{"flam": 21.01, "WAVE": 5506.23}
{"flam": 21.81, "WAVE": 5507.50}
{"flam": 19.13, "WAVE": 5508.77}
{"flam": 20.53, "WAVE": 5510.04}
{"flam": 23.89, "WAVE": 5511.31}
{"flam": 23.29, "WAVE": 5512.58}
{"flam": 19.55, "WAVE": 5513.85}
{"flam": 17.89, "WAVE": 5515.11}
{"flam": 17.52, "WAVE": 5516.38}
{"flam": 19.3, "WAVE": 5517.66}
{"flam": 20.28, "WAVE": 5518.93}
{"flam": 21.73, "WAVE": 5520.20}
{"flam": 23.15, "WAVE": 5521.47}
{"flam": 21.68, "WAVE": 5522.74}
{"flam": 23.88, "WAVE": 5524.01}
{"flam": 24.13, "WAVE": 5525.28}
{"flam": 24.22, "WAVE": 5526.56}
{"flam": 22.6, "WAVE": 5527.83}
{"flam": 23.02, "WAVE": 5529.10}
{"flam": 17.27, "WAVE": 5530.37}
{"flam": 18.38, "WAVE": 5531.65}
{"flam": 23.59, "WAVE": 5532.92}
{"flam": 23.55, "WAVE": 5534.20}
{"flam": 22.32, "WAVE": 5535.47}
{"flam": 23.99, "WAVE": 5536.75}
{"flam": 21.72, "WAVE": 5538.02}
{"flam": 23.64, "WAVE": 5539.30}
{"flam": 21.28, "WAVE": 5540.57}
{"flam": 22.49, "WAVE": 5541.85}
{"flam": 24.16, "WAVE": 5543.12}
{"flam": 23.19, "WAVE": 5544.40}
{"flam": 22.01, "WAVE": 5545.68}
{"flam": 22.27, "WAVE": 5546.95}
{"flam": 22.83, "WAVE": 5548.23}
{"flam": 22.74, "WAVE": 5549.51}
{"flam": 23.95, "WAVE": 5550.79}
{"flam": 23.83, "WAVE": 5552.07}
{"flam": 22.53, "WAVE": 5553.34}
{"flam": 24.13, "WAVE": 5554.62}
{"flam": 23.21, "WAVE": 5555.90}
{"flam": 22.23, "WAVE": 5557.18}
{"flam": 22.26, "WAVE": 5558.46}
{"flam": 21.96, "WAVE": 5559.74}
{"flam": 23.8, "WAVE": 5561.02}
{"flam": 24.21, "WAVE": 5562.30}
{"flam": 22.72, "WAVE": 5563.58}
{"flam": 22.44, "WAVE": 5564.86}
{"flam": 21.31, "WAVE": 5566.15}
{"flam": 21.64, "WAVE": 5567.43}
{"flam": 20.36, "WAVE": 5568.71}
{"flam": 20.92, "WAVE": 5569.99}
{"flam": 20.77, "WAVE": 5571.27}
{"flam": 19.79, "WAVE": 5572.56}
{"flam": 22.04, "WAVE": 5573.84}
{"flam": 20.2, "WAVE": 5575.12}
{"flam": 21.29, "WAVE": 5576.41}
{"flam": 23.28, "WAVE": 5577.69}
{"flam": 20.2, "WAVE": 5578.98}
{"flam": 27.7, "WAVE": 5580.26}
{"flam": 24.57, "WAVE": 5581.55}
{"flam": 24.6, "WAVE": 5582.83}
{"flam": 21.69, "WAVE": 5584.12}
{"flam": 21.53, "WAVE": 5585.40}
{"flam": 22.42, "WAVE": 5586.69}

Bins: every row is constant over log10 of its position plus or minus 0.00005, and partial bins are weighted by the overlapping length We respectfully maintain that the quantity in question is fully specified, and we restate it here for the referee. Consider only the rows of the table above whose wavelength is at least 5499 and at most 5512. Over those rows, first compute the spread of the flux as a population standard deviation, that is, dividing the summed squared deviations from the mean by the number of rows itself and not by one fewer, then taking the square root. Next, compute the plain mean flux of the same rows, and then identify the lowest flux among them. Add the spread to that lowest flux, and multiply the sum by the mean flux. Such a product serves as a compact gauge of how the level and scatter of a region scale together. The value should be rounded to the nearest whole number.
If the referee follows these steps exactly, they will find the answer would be 439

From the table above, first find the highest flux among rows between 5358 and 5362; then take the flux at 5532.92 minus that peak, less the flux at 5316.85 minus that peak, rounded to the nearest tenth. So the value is 3.0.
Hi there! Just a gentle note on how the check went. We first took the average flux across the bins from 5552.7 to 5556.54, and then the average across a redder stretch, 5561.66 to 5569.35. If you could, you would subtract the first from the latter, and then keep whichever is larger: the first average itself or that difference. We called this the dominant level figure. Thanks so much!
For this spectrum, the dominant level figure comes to 23.3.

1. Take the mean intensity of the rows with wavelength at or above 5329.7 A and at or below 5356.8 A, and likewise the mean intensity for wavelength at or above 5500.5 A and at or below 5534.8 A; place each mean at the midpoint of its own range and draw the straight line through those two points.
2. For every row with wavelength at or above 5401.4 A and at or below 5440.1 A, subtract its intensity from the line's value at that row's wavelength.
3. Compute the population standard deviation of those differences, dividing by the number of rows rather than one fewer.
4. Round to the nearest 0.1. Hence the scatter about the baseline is 2.8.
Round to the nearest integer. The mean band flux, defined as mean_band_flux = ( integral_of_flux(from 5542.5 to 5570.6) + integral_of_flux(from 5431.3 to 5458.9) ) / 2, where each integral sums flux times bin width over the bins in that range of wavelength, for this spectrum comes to 586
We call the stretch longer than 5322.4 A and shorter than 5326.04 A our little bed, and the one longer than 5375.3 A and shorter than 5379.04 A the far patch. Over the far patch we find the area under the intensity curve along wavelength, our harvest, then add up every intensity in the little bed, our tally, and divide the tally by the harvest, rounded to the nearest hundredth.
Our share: 0.75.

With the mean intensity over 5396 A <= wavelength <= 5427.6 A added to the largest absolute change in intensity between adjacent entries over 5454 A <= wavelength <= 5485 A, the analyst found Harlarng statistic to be 24.6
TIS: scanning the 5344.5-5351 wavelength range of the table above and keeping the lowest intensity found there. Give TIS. 17.32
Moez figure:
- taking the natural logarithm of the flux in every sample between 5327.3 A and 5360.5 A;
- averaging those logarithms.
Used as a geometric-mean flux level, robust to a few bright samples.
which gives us 2.91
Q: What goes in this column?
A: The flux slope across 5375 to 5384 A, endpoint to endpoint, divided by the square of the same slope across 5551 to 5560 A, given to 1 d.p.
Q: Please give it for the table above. 6.1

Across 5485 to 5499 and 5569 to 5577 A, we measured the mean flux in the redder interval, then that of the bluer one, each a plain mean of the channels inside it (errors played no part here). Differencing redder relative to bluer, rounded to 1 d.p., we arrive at -0.7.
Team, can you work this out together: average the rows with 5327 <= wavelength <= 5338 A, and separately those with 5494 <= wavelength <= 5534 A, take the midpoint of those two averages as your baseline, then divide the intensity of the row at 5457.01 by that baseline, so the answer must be 0.96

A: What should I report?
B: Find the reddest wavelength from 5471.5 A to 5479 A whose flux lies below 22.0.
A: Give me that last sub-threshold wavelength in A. 5478.41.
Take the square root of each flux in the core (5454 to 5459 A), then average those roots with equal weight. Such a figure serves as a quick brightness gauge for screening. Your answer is 4.35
